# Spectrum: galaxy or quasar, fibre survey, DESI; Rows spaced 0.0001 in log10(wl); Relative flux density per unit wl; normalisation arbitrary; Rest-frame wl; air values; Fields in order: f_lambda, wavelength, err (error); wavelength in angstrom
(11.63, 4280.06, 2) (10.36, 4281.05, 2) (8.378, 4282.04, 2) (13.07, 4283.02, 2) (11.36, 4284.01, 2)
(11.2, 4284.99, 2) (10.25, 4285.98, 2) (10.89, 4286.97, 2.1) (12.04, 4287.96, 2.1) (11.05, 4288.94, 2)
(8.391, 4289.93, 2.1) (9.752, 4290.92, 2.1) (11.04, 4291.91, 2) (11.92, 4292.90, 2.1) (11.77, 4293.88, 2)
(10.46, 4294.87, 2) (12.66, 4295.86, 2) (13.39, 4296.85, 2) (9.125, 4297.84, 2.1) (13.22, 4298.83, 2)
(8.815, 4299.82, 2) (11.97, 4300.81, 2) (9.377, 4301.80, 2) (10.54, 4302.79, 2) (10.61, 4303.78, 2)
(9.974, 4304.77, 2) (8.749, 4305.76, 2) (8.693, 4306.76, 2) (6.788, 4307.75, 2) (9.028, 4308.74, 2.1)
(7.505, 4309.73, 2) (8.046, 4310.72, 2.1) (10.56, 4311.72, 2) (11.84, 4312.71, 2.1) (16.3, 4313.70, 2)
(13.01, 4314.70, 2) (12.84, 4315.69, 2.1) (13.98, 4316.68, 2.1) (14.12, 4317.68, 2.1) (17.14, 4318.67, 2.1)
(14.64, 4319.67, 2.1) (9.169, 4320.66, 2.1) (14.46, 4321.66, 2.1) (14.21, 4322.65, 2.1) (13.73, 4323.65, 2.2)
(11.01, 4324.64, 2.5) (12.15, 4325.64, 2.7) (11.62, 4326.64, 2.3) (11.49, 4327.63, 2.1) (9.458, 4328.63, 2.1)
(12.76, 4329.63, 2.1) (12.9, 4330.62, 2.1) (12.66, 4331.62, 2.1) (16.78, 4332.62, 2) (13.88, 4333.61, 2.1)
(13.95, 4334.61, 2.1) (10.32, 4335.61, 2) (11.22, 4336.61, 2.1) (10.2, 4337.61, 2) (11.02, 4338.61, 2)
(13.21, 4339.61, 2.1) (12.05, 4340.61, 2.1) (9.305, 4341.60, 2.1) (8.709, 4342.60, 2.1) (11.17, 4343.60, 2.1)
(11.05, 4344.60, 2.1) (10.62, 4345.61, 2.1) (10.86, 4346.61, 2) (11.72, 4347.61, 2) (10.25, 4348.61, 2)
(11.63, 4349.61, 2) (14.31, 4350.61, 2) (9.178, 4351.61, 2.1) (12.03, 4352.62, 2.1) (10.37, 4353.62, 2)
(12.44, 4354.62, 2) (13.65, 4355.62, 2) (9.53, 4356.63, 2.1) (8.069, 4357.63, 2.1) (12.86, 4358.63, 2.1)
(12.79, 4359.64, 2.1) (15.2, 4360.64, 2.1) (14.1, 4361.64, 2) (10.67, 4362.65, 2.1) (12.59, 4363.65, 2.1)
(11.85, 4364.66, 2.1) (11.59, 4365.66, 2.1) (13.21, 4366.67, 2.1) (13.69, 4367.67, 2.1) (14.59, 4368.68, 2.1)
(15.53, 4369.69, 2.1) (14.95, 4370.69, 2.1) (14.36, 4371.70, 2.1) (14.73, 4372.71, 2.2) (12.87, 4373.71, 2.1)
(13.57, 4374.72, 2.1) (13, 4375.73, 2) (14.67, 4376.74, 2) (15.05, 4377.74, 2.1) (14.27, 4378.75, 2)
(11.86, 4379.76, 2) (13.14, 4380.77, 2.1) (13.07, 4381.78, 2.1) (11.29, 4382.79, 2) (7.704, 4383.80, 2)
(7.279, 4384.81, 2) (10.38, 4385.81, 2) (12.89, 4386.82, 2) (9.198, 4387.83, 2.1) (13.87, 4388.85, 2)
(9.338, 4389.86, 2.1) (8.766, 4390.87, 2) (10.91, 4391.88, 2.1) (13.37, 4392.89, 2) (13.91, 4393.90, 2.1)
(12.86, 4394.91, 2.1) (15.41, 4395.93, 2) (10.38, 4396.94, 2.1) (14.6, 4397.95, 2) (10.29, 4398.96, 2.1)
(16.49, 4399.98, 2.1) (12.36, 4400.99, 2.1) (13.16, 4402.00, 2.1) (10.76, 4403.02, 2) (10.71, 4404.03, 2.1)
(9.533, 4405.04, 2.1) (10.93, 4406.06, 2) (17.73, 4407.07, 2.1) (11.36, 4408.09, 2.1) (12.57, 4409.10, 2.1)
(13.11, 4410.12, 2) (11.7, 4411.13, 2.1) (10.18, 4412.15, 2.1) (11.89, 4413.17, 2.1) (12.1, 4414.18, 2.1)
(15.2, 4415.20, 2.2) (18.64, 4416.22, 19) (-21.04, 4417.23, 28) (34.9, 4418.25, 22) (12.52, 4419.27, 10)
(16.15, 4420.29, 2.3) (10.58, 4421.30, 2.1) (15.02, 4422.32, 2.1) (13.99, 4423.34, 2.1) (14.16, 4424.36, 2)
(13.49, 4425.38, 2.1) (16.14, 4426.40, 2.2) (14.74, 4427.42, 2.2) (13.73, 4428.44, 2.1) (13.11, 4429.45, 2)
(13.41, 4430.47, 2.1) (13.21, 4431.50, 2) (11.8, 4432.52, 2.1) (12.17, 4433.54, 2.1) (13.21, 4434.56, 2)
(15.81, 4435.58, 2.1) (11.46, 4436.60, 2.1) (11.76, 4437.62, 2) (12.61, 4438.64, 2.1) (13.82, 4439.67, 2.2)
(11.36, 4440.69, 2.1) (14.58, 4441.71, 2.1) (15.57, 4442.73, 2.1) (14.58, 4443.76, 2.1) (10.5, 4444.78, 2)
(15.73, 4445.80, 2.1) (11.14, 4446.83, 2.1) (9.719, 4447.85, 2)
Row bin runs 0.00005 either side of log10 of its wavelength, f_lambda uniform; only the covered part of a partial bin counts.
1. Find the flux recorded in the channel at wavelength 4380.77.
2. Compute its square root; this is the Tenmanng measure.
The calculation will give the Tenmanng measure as 3.62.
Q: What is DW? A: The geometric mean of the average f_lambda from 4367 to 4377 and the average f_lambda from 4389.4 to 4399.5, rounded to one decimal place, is 13.0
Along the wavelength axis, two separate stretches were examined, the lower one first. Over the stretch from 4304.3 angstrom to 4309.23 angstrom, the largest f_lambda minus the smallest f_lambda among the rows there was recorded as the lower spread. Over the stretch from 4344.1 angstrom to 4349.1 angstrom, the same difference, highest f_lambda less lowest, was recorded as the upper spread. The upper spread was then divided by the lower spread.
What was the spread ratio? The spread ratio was 0.46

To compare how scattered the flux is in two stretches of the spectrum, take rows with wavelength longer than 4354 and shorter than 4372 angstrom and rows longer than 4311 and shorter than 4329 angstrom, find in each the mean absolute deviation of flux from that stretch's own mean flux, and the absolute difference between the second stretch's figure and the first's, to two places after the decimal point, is 0.25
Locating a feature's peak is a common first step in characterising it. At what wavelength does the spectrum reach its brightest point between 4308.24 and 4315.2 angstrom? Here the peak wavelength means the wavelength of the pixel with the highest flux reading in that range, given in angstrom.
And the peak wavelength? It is 4313.70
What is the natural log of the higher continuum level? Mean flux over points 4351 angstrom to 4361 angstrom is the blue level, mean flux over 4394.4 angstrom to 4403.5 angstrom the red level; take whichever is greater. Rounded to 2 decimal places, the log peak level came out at 2.56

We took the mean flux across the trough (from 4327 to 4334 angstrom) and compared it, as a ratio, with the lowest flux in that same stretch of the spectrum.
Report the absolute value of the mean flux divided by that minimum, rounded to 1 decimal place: 1.4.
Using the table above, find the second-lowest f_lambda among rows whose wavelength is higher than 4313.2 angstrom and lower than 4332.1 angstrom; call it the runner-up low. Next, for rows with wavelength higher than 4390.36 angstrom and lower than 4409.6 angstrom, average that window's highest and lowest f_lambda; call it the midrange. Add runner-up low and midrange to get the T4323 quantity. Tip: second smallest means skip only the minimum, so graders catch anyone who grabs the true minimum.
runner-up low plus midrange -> 23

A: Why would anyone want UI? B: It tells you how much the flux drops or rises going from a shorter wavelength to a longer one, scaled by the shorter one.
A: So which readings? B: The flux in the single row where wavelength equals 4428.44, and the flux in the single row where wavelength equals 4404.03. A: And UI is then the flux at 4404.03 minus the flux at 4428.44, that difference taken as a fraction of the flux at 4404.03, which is -0.3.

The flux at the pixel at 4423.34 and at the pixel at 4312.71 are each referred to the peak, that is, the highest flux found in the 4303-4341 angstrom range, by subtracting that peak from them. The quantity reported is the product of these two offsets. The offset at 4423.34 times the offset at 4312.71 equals 17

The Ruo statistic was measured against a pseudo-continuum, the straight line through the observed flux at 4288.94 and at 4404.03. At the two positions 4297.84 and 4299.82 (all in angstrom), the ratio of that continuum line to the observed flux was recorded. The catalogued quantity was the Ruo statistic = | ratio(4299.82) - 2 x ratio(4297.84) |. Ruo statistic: 1.17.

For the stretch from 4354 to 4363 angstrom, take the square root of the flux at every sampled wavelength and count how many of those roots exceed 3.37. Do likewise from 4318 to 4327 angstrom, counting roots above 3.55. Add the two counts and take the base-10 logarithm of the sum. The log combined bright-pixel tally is 1.0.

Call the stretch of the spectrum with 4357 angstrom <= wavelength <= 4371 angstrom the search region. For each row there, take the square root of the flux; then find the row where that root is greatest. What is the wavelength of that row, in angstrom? 4369.69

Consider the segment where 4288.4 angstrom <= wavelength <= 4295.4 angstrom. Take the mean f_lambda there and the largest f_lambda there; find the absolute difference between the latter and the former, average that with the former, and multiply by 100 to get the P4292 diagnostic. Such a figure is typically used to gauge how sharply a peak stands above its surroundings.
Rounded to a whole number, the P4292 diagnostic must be 596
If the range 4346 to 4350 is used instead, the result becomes 586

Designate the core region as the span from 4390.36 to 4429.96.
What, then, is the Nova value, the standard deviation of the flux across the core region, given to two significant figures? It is 6.9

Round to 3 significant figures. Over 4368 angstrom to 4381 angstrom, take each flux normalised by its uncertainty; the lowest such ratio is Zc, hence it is 5.93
